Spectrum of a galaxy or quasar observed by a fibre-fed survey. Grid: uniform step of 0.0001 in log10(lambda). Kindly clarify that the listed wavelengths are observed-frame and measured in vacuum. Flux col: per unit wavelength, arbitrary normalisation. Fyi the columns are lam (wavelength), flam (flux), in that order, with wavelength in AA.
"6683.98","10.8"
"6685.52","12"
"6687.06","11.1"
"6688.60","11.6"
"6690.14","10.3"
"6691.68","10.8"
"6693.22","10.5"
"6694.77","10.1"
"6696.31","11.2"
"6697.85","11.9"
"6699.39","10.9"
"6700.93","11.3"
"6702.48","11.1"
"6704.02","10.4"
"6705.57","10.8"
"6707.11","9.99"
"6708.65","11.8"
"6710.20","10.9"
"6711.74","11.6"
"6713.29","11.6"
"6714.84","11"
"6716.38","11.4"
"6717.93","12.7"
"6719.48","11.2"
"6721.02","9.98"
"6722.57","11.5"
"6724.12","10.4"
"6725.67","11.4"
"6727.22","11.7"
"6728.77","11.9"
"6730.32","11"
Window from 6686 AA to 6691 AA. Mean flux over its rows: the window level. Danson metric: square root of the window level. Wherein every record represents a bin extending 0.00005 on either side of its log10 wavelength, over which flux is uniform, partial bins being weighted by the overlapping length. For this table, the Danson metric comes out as 3.32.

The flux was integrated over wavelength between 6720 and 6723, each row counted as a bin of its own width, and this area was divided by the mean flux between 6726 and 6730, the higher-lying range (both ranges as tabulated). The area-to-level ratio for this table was 2.8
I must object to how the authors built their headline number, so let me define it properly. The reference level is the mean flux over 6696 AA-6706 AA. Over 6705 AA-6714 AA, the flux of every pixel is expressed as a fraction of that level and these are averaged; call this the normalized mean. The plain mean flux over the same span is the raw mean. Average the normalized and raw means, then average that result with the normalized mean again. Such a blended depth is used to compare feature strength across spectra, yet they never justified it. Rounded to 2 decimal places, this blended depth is 3.53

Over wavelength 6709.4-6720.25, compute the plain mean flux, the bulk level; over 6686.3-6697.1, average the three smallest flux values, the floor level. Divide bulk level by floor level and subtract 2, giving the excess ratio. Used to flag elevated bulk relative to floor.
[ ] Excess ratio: -0.885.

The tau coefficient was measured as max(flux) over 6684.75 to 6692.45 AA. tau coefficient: 12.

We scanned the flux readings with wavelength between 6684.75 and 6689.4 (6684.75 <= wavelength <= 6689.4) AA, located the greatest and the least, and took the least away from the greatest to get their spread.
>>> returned 0.9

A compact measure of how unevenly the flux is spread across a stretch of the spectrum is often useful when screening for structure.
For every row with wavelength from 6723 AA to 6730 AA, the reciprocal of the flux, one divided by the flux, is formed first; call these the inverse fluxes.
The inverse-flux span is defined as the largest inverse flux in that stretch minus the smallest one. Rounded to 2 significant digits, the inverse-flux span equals 0.012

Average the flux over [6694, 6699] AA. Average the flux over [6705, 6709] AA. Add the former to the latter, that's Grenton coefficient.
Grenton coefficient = 21.9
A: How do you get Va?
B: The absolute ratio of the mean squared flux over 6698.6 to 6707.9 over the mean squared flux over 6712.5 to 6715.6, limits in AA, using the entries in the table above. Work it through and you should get 0.91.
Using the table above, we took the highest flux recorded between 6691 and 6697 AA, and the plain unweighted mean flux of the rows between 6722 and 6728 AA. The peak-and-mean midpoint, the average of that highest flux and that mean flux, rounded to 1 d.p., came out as 11.2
